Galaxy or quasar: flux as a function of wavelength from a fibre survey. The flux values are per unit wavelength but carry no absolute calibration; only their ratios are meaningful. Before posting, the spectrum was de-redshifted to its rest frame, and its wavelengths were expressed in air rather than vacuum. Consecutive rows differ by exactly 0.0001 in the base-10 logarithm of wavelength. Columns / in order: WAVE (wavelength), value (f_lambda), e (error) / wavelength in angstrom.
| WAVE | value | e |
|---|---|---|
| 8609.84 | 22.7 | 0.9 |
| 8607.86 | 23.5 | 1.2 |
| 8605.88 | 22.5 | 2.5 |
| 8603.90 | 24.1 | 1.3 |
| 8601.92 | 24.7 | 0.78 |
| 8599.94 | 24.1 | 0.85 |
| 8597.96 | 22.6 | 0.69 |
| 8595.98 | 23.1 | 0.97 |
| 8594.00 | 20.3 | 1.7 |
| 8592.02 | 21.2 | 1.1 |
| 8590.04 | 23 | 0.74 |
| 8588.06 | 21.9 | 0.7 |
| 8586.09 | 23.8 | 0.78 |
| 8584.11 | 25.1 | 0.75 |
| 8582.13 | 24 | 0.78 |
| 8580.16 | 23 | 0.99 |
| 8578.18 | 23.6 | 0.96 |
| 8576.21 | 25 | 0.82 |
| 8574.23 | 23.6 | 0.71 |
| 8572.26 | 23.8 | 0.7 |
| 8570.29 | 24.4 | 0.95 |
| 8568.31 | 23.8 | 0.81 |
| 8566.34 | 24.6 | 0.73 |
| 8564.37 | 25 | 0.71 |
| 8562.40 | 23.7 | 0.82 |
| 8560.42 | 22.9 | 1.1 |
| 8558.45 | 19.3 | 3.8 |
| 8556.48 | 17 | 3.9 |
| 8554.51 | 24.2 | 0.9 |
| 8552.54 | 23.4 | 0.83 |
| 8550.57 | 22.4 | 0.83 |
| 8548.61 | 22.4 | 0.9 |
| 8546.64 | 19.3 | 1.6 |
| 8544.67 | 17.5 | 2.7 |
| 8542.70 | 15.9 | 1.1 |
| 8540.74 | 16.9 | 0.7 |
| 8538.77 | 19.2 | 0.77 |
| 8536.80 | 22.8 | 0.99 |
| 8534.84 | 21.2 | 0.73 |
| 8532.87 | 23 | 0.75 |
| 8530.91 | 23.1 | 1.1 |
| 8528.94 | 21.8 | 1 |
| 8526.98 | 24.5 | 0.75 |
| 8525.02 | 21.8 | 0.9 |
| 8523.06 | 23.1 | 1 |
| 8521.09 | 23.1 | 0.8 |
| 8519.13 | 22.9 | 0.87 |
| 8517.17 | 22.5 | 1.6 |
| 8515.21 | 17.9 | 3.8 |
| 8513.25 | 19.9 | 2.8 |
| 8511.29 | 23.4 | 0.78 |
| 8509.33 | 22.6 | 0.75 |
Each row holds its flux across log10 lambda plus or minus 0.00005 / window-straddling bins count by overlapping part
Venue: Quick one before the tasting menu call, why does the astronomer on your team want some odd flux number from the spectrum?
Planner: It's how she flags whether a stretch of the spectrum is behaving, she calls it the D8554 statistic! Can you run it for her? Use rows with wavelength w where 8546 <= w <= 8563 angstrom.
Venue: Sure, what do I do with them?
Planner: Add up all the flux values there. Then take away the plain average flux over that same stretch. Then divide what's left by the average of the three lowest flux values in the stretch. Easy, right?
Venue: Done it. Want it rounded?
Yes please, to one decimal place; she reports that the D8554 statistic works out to 9.3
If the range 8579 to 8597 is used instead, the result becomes 8.6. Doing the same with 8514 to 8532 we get 8.7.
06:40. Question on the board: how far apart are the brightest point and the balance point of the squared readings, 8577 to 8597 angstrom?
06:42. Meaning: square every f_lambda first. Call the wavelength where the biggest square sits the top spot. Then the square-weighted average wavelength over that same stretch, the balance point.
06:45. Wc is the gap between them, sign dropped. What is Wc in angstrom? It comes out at 2.6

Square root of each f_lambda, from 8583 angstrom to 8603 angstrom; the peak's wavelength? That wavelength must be 8584.11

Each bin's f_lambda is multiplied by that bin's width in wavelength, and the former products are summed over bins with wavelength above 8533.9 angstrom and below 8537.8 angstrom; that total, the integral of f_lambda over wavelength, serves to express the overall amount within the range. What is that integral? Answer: 86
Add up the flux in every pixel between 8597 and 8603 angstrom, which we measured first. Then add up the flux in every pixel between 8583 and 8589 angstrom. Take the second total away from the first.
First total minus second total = 1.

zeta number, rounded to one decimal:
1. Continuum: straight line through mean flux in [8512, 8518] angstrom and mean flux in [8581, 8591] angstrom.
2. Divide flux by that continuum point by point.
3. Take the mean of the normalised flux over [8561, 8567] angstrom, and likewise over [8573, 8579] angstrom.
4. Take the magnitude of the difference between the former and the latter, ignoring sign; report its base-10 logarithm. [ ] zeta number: -1.4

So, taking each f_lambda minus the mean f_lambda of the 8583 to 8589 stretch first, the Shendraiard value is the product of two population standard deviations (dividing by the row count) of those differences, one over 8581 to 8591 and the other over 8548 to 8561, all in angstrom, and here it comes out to 2.5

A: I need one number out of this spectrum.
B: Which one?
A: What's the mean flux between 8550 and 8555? 23.3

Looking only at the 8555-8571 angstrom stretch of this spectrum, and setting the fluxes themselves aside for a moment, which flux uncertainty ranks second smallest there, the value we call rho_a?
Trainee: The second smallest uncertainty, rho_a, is 0.7300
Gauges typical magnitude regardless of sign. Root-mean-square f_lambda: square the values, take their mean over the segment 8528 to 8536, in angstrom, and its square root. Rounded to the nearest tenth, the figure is 22.3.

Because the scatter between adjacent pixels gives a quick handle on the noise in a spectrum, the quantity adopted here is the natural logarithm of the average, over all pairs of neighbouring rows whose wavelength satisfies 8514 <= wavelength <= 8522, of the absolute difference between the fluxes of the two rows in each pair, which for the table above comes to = 0.6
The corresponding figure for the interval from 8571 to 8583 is -0.1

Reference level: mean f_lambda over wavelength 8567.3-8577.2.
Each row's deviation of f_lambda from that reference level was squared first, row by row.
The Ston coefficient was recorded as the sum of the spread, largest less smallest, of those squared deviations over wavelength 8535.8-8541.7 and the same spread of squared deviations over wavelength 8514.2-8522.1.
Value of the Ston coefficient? 88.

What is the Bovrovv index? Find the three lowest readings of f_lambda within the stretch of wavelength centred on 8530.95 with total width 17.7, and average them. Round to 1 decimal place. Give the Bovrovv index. 20.7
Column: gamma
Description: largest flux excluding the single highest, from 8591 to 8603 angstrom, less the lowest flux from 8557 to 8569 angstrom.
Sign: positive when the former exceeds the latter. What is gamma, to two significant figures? 4.8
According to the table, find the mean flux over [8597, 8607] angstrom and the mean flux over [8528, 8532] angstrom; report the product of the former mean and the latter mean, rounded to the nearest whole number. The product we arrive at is 530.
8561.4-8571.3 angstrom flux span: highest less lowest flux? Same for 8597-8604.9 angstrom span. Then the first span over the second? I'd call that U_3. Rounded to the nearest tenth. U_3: 0.6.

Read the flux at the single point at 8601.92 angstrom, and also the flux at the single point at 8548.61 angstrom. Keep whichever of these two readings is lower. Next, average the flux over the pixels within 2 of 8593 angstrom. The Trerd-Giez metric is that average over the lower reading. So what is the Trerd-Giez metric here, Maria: 0.93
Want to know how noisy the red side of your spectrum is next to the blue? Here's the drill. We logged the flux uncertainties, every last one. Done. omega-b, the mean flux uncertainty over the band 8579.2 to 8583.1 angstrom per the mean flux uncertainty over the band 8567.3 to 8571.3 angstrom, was 1.0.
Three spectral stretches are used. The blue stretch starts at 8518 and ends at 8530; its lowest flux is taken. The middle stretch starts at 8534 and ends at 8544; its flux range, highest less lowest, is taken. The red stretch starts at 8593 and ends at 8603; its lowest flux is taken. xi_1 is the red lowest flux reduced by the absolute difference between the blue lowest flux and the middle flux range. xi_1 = 5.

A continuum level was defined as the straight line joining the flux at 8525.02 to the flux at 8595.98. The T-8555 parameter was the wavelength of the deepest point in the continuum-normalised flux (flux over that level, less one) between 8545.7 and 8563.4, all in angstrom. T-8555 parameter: 8556.48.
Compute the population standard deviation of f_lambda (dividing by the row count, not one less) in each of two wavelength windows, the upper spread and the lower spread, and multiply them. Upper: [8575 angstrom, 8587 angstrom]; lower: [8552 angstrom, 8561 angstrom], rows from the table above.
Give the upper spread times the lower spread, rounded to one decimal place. 2.1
